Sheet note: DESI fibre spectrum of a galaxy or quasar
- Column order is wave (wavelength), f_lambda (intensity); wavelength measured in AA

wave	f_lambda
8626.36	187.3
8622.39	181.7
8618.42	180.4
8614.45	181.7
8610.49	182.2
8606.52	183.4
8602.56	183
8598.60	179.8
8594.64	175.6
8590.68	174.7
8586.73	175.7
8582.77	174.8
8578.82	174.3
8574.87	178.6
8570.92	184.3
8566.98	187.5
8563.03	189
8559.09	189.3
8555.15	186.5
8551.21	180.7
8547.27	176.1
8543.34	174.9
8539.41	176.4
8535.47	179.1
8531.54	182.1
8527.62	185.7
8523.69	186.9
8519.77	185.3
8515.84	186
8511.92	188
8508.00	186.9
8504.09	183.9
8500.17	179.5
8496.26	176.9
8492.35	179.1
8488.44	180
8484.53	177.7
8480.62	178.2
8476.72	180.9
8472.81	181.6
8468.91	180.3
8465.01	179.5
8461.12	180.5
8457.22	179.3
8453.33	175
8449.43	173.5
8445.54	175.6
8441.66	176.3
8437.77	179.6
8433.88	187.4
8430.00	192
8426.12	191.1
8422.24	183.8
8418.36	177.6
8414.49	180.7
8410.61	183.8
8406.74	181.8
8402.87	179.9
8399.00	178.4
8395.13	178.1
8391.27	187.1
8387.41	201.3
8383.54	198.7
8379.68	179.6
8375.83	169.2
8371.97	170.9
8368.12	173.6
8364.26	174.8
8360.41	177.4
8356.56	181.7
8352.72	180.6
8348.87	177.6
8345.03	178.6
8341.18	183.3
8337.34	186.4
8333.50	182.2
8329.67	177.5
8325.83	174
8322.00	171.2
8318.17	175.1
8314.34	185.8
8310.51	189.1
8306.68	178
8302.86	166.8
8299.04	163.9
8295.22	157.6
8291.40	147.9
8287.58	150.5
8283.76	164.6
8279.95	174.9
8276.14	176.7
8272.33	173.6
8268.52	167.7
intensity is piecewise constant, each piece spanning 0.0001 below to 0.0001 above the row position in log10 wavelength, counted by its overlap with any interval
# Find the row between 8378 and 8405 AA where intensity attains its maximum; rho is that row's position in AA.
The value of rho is 8387.41 AA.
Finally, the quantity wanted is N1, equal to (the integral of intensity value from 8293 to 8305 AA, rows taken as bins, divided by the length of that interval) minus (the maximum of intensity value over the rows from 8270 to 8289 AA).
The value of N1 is -13.9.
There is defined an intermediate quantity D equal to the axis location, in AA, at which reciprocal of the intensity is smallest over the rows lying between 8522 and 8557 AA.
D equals 8523.69 AA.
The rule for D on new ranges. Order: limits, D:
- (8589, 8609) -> 8606.52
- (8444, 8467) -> 8461.12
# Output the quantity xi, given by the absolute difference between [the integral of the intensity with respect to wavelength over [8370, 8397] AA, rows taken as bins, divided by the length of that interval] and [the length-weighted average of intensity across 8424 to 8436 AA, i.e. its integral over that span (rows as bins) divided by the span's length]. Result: 6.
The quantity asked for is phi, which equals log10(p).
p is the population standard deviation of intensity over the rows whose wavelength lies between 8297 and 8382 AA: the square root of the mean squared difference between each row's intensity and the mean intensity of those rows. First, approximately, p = 6.3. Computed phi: 0.80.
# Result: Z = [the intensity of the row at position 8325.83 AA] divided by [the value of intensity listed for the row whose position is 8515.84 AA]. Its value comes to 0.94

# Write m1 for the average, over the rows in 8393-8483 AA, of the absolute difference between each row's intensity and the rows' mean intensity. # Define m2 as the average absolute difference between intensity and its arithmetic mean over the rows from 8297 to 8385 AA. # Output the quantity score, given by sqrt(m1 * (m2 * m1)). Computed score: 7.7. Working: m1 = 3.2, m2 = 5.66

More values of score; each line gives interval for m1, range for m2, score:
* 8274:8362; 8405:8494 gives 14.9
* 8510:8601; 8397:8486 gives 8.7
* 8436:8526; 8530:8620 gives 6.2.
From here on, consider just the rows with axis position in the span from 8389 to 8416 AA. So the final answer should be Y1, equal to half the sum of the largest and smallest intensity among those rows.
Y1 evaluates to 183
